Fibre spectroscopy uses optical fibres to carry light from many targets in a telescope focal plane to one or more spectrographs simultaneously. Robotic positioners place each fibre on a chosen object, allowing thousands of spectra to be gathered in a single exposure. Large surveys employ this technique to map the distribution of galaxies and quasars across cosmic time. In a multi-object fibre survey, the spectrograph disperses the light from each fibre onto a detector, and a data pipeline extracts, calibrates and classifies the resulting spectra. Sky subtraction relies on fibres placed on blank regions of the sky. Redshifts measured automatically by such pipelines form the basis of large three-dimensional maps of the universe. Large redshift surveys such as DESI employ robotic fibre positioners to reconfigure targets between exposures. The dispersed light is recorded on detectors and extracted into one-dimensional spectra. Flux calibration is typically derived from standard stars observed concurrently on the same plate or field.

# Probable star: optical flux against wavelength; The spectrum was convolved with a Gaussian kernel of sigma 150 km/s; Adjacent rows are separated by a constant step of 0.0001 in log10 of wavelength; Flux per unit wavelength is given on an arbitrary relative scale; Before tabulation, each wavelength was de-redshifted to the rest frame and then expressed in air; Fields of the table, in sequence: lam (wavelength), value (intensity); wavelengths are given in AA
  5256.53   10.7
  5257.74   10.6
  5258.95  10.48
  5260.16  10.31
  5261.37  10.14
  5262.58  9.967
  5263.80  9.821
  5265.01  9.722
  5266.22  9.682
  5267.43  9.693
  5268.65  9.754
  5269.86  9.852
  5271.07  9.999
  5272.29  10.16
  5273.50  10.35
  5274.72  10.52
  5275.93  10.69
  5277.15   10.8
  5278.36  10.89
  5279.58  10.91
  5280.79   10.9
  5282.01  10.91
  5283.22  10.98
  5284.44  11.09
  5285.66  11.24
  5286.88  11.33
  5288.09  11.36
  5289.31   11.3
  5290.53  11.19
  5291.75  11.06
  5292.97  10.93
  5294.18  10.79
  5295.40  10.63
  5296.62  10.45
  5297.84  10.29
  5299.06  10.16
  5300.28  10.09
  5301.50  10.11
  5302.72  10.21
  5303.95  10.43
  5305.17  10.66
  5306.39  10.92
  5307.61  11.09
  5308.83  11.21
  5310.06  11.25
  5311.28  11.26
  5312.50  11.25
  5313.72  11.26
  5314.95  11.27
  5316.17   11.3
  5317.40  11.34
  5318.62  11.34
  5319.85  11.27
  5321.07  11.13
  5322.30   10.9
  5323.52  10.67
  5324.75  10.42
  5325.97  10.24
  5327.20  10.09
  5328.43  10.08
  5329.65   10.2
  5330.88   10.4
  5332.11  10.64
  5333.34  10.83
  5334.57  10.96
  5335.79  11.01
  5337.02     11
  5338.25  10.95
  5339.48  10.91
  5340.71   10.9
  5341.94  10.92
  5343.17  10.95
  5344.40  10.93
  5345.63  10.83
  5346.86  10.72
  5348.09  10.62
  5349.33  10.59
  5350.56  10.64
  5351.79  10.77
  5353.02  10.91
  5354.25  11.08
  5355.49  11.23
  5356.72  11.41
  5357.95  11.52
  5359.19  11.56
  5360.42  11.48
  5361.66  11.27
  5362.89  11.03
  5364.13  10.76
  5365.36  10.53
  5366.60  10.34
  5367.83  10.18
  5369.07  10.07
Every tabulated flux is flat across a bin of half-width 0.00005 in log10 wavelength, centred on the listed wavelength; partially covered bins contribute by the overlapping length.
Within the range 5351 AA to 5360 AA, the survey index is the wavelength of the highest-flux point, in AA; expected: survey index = 5359.19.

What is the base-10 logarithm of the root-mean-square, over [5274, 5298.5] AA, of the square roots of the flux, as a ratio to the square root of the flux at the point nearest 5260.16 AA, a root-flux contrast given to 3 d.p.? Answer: 0.012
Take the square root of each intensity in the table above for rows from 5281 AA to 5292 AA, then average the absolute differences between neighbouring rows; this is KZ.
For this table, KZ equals 0.014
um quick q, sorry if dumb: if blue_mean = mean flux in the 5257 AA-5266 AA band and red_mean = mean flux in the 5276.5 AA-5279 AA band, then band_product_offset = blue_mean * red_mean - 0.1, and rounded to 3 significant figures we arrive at 110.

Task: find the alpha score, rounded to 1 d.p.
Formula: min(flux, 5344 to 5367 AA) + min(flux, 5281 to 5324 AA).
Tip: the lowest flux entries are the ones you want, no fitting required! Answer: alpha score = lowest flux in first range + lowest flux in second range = 20.4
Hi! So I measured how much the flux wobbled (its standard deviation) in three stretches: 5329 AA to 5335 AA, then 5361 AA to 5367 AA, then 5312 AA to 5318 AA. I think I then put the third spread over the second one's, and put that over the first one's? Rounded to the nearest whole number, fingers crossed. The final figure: 0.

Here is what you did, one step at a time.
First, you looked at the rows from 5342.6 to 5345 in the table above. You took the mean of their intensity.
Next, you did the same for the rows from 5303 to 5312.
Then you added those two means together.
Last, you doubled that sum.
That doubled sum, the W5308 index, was 43.8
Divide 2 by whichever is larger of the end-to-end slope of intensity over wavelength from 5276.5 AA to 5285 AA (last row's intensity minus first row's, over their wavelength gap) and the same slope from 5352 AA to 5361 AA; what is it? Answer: 26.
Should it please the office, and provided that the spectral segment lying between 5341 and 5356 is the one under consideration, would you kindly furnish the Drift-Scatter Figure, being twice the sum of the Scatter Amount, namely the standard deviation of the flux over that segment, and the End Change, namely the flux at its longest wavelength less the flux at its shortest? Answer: 1.0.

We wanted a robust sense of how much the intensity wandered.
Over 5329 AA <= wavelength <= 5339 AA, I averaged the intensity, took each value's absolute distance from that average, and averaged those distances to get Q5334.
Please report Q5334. 0.25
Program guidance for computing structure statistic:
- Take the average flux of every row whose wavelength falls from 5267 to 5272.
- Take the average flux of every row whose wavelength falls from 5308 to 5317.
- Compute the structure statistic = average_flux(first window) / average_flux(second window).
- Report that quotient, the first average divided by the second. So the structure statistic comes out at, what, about 0.87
